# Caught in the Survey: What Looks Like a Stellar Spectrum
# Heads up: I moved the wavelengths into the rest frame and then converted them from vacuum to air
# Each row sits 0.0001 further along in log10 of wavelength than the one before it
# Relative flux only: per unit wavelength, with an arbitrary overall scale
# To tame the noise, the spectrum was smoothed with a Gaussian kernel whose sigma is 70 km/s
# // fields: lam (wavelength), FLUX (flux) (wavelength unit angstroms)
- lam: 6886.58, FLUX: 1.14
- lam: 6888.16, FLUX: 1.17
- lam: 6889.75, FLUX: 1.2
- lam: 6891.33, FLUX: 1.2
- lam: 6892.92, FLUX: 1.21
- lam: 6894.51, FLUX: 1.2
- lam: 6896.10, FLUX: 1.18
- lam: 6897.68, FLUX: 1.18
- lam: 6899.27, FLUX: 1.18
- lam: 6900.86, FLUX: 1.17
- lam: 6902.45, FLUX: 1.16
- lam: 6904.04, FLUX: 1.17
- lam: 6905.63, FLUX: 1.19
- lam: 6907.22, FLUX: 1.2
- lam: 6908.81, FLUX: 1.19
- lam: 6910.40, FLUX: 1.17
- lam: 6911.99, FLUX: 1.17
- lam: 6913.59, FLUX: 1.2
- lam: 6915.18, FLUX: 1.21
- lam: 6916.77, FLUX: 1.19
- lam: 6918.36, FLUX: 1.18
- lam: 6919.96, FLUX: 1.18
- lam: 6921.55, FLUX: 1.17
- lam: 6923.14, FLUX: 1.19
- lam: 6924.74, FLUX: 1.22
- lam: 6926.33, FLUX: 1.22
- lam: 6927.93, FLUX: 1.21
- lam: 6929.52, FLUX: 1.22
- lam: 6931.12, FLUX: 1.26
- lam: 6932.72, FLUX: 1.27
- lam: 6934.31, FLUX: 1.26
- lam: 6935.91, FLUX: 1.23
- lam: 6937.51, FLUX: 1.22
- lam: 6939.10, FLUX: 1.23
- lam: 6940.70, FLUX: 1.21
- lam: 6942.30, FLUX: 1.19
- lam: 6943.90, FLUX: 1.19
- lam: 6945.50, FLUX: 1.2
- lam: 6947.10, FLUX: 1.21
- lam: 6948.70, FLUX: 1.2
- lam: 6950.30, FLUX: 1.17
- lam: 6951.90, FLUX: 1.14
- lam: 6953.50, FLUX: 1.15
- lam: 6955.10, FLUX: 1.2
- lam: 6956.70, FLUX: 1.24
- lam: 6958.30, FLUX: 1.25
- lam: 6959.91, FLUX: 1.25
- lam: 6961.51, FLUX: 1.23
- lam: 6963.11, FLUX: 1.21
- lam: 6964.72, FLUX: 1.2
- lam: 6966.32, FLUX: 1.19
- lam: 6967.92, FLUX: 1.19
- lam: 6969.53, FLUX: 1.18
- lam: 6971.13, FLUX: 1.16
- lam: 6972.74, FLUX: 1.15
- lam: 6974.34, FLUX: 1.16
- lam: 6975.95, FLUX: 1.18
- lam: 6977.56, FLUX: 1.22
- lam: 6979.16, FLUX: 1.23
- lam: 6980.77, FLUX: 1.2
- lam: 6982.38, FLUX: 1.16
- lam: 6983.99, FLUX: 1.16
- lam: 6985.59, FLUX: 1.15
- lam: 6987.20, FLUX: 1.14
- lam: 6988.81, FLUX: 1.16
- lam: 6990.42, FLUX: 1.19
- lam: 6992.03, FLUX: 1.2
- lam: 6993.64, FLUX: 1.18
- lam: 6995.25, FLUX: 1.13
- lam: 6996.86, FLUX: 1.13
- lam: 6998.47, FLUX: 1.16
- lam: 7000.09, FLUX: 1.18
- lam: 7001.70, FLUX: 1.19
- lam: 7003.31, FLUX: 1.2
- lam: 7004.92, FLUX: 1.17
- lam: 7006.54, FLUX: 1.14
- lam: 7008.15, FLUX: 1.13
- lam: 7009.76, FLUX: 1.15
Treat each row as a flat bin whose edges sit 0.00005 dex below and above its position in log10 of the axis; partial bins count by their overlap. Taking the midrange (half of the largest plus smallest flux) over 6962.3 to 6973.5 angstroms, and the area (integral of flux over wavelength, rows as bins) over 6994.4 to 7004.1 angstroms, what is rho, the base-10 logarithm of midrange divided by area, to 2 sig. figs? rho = -0.98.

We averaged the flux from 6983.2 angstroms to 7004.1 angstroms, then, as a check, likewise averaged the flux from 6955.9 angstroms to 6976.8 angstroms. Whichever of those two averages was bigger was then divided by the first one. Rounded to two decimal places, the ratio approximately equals 1.03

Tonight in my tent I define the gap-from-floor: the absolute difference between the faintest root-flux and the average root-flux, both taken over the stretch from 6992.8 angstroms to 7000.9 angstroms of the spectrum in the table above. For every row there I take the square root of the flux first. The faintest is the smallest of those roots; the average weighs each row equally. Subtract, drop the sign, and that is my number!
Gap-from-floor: 0.012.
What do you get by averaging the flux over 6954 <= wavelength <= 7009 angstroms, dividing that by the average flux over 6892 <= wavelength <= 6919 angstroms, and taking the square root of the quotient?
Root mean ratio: 1.00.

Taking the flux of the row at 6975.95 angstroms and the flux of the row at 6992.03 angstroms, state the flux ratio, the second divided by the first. 1.02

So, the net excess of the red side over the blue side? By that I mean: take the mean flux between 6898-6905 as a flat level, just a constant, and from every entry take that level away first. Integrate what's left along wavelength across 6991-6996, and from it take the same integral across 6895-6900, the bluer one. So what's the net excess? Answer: -0.05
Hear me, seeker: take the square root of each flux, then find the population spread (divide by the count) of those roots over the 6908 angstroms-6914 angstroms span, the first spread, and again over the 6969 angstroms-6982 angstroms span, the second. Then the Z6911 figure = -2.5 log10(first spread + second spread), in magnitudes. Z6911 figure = 4.33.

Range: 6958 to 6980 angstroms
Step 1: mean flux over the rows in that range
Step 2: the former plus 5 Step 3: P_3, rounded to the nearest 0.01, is 6.20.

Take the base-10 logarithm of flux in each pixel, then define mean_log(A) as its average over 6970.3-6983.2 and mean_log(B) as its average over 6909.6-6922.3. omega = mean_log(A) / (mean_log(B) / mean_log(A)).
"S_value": 0.0721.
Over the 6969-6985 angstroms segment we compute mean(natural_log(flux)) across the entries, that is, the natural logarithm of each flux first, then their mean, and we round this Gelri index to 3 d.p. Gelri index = 0.165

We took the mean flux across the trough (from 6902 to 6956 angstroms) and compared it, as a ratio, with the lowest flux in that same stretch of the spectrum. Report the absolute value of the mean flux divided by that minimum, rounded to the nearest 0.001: 1.052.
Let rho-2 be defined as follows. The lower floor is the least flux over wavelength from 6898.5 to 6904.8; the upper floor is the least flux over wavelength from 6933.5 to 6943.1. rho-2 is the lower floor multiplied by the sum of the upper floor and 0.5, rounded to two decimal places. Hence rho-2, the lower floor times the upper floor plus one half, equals 1.96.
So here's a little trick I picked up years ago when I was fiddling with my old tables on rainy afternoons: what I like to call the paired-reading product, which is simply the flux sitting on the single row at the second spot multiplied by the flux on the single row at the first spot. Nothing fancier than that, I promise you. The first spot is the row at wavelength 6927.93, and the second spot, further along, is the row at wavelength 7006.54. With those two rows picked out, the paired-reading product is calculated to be 1.38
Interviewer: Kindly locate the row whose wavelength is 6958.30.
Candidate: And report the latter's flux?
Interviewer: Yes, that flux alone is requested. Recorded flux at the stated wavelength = 1.25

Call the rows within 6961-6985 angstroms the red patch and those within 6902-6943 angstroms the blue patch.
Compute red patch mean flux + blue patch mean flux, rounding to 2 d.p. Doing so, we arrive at 2.39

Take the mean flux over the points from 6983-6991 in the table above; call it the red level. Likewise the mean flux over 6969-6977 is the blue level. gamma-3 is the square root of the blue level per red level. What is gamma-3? 1.00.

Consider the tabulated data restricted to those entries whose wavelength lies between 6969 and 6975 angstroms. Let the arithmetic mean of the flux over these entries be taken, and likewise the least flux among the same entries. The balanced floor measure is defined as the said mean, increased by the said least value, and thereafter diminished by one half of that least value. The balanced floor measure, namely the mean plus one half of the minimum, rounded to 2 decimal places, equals 1.74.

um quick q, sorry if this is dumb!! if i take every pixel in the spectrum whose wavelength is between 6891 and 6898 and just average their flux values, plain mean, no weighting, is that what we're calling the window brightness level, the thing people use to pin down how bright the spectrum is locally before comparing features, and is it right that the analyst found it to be 1.19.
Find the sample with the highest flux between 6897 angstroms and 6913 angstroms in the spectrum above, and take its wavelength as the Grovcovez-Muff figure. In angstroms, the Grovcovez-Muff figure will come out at 6907.22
